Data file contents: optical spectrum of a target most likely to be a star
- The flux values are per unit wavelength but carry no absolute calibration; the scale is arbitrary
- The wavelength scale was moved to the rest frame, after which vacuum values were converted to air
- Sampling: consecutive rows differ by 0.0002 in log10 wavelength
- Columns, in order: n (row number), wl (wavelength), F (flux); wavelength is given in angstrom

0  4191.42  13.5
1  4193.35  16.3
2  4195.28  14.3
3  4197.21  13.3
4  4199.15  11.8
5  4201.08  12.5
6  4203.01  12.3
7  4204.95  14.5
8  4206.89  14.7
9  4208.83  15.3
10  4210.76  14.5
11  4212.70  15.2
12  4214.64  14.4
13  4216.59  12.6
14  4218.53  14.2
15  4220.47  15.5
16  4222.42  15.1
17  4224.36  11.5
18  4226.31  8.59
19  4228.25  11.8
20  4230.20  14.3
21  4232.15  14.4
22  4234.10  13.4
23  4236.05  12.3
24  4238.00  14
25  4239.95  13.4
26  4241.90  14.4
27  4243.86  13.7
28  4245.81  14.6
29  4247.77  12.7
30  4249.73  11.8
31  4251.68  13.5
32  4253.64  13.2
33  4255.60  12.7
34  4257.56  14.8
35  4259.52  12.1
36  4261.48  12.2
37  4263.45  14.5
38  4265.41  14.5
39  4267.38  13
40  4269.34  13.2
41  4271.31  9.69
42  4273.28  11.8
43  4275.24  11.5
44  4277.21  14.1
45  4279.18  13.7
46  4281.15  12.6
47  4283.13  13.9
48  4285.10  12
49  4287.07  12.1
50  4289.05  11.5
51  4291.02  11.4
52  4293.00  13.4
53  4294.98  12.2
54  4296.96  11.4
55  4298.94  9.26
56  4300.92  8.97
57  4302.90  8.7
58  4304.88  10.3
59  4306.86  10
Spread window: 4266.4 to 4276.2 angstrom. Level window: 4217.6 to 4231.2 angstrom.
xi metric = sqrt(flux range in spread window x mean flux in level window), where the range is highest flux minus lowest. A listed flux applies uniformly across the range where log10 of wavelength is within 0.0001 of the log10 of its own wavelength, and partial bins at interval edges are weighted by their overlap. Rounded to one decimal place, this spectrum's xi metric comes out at 6.8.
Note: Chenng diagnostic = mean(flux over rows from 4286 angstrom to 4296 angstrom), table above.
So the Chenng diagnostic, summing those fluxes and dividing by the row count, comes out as 12.1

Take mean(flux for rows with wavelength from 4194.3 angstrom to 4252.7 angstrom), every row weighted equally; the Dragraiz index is 13.5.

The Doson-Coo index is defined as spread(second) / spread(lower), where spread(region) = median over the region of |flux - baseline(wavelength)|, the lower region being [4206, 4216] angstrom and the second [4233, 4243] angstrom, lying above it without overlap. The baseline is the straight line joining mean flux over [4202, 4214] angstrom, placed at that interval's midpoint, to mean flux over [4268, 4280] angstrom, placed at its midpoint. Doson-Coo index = 2.1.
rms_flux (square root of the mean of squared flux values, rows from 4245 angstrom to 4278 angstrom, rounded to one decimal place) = 13.0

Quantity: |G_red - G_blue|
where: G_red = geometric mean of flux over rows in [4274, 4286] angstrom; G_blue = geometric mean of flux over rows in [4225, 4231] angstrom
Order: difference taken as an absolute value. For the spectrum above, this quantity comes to 1.6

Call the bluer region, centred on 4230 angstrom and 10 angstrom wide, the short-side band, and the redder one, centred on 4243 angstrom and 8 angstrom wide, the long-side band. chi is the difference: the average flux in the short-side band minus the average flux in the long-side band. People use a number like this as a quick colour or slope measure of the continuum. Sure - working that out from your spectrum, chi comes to -1.5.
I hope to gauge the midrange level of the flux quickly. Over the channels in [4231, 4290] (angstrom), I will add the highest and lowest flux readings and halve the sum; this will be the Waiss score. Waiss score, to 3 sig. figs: 12.2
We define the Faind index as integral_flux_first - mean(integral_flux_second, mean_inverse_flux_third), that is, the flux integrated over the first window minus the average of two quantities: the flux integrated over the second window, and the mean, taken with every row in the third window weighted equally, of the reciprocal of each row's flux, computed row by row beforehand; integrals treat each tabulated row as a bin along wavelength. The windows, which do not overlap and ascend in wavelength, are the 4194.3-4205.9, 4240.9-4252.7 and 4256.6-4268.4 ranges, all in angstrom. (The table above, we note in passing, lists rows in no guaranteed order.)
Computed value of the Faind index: 73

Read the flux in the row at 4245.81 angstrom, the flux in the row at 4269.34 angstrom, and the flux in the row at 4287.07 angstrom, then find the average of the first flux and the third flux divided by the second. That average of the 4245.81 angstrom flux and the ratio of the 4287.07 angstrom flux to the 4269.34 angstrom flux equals 7.76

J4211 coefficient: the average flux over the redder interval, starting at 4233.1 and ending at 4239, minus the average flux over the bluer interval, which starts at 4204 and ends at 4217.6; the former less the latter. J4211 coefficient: -1.2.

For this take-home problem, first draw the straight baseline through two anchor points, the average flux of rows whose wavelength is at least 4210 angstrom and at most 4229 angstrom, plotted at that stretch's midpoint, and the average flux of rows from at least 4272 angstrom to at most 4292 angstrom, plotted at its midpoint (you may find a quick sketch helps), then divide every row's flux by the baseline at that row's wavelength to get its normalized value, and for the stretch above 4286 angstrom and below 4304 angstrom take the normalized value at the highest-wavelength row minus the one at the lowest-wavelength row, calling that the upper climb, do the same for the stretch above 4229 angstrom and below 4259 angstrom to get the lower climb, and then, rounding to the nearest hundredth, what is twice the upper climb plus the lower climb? -0.45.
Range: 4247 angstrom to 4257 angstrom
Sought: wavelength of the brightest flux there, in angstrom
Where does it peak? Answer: 4251.68 angstrom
